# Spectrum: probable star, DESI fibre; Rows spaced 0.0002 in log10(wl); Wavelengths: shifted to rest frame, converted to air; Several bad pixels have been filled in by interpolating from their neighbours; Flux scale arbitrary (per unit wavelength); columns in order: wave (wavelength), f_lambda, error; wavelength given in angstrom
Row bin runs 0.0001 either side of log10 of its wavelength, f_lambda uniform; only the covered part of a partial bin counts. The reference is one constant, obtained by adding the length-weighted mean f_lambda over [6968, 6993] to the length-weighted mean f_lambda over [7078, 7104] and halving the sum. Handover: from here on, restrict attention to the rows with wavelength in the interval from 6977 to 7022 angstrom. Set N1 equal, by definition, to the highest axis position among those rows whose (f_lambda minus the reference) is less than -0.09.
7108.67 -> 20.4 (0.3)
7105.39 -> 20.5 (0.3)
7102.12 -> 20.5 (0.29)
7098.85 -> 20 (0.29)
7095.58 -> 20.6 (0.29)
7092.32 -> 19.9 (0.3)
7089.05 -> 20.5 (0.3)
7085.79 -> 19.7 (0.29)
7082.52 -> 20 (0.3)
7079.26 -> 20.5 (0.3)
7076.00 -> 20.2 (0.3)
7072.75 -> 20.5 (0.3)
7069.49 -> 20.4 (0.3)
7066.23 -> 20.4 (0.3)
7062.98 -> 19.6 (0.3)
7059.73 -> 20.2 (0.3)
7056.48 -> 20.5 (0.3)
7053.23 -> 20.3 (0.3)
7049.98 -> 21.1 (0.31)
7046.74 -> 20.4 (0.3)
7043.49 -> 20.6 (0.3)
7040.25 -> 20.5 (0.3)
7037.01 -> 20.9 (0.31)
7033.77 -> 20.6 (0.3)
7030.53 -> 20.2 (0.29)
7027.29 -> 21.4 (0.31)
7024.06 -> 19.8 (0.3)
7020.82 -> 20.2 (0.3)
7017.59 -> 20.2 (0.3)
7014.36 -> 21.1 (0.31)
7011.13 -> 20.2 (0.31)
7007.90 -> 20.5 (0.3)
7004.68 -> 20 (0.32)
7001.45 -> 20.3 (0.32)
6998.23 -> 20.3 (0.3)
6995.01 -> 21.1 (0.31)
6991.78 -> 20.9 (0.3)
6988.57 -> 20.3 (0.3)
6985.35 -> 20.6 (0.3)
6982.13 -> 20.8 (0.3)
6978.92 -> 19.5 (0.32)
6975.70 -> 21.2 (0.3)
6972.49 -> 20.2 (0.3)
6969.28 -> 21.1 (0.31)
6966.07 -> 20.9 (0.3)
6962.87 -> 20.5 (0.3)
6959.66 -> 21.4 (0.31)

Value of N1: 7020.82 angstrom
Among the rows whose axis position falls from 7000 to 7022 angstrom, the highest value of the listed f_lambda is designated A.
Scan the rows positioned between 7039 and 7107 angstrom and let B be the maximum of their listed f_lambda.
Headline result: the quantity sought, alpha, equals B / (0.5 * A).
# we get 2.00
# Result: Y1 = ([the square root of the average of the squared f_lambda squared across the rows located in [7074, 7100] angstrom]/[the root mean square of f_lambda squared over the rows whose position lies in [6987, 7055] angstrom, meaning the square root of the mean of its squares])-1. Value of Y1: -0.03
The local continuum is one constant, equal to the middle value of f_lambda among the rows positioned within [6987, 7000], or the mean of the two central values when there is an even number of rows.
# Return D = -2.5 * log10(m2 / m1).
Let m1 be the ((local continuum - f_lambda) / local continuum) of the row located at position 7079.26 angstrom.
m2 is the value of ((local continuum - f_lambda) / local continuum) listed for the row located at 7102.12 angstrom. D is 0.0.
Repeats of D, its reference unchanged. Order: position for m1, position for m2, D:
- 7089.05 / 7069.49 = -0.8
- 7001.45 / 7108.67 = 0.4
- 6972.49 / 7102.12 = 1.5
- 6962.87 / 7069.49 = -0.8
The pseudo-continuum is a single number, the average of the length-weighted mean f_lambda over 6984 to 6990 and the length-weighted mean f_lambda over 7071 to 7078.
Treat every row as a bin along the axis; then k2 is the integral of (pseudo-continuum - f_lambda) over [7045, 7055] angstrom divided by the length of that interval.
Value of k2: -0.2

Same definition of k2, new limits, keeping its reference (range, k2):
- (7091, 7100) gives 0.2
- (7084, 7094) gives 0.4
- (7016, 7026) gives 0.3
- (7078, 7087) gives 0.3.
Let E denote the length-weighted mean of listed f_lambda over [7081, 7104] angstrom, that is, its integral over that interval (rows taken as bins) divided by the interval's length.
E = 20.2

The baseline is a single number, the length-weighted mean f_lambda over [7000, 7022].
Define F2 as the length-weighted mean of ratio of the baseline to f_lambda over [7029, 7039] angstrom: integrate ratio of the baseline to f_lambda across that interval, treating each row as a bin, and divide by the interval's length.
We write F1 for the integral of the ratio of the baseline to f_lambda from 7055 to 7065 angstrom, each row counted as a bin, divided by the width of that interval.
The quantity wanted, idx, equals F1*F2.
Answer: 1.00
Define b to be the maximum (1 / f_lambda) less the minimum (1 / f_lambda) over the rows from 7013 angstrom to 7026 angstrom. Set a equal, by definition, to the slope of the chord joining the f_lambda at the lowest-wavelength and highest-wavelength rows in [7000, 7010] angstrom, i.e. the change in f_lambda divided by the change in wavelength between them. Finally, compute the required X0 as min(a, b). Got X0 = 0.003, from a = 0.03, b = 0.0031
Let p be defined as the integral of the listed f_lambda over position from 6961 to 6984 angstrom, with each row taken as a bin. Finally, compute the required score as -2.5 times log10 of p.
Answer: -6.69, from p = 474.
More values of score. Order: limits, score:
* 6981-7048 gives -7.85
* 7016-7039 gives -6.68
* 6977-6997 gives -6.53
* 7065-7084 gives -6.47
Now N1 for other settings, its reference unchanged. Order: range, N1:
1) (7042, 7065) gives 7062.98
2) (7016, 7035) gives 7030.53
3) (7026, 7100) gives 7098.85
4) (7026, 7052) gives 7030.53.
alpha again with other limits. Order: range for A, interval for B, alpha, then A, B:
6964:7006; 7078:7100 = 1.94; 21.2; 20.6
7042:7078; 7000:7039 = 2.03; 21.1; 21.4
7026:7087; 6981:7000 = 1.97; 21.4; 21.1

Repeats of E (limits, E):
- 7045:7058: 20.6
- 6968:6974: 20.6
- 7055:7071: 20.2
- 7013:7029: 20.5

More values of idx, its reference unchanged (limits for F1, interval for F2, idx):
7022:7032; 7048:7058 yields 0.98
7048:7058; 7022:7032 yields 0.98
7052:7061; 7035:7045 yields 0.99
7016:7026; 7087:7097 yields 1.02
